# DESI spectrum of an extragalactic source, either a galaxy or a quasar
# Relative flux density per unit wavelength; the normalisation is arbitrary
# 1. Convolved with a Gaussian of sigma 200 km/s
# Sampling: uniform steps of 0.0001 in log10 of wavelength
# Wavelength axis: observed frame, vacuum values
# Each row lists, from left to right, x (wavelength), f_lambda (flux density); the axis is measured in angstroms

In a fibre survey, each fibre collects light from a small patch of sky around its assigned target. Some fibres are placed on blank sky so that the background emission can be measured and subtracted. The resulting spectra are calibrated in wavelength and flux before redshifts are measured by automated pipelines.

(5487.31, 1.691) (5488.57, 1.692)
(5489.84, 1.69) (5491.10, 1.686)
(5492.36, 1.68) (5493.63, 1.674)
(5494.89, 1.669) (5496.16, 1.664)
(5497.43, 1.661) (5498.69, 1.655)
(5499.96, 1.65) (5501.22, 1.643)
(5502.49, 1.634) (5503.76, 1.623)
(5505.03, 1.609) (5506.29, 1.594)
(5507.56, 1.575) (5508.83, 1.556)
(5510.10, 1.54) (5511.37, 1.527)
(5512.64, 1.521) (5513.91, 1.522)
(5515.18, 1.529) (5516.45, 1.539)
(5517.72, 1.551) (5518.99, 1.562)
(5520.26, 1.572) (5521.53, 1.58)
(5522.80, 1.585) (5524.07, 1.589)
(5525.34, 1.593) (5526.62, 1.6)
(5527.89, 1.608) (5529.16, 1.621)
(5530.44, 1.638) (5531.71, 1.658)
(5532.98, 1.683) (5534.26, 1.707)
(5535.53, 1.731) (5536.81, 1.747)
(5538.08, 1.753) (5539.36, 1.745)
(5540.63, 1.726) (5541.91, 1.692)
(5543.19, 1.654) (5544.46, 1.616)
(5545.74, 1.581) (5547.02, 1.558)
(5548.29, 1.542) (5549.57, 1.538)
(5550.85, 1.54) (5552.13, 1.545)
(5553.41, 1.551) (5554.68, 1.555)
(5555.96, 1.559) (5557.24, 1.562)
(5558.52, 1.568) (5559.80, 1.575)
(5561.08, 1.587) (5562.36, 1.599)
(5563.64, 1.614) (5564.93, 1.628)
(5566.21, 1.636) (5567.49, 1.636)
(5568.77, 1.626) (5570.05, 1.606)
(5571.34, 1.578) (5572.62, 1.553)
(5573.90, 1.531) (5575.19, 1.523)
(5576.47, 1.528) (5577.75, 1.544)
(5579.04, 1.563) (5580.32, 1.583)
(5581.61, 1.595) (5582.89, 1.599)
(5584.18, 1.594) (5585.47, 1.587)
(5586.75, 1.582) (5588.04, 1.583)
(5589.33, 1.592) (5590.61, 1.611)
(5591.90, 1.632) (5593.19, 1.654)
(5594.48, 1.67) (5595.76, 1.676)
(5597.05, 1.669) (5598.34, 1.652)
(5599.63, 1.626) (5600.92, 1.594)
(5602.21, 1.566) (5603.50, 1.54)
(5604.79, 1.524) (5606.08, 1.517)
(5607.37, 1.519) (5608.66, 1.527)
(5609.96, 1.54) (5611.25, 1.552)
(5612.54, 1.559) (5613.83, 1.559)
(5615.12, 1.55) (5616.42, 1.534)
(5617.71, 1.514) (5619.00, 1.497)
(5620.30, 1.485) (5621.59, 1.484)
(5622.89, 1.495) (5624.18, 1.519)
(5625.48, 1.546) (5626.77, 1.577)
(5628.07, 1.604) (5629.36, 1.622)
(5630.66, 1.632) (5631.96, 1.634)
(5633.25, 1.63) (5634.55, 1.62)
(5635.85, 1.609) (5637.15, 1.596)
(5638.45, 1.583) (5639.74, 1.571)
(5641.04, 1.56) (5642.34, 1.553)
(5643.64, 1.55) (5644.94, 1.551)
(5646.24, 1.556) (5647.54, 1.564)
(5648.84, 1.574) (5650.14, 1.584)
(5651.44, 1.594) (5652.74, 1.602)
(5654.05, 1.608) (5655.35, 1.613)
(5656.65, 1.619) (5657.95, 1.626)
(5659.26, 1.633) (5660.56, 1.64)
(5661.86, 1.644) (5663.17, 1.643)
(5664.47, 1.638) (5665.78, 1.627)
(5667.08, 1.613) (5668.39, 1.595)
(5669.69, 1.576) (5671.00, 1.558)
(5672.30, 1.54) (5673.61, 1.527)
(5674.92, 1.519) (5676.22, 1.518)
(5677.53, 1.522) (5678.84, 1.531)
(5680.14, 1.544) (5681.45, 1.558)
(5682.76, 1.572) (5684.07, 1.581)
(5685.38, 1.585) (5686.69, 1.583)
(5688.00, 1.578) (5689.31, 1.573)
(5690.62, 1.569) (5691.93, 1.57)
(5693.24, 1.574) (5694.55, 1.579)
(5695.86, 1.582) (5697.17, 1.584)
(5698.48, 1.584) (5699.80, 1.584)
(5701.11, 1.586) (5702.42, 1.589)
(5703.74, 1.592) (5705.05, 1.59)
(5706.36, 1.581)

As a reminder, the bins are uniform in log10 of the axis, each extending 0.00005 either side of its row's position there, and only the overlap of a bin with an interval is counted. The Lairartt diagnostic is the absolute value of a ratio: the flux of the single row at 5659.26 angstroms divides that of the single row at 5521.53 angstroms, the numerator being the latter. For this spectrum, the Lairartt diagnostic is 0.97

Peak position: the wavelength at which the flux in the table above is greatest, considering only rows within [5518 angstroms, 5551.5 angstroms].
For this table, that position 5538.08 angstroms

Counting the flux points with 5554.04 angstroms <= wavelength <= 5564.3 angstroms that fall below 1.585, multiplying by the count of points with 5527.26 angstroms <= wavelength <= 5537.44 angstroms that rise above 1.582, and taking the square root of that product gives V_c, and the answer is 6.3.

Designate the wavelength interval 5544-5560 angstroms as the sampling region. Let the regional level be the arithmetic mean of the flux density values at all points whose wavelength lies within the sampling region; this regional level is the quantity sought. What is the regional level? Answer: 1.56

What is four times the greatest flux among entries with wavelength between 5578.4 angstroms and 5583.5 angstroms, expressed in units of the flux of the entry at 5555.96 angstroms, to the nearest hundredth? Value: 4.10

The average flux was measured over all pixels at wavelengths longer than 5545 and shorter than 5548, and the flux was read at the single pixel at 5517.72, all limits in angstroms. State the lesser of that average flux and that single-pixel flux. 1.55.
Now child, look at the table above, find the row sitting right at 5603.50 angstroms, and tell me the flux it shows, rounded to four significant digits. 1.540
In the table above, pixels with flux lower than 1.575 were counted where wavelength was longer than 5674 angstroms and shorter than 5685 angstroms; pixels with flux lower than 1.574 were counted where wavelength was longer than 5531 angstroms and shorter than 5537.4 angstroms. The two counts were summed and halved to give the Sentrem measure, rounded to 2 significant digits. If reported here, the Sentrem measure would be 3.5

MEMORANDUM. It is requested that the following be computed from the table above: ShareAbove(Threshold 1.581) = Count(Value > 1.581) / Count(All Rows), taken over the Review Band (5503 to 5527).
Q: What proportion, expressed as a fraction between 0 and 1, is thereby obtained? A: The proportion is 0.37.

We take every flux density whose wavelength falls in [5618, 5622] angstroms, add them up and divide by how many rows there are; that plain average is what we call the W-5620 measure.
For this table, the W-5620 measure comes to 1.49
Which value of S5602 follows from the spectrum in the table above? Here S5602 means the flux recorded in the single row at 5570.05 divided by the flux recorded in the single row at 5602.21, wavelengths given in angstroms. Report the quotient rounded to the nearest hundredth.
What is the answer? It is 1.03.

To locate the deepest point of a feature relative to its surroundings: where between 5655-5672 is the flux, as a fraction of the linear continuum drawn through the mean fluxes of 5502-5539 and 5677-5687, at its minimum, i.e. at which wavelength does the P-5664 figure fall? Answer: 5671.00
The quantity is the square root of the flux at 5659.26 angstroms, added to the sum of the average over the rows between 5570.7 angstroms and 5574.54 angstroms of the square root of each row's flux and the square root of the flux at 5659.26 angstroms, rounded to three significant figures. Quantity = 3.80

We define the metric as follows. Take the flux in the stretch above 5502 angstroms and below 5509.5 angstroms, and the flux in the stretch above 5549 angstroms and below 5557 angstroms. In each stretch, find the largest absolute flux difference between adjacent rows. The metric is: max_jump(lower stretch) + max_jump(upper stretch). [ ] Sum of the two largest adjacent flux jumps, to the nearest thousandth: 0.025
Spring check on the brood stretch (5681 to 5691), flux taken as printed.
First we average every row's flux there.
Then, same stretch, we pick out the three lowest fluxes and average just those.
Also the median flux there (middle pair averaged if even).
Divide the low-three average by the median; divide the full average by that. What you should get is 1.58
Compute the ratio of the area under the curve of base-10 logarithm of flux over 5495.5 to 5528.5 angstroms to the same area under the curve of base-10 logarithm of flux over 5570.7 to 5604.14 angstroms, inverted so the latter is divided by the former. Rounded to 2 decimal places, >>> 1.02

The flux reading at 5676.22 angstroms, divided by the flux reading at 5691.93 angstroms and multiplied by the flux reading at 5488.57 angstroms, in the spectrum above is 1.64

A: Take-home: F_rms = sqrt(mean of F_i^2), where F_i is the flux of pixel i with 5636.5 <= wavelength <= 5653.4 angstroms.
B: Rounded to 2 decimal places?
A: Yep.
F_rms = 1.57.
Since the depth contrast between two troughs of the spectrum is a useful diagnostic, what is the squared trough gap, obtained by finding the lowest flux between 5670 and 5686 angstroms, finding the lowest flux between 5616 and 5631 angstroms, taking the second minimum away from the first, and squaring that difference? 0.001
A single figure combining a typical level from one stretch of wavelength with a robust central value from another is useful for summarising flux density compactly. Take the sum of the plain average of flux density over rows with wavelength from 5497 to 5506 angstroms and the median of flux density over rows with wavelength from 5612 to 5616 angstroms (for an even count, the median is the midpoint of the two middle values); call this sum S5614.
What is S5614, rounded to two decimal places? 3.20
